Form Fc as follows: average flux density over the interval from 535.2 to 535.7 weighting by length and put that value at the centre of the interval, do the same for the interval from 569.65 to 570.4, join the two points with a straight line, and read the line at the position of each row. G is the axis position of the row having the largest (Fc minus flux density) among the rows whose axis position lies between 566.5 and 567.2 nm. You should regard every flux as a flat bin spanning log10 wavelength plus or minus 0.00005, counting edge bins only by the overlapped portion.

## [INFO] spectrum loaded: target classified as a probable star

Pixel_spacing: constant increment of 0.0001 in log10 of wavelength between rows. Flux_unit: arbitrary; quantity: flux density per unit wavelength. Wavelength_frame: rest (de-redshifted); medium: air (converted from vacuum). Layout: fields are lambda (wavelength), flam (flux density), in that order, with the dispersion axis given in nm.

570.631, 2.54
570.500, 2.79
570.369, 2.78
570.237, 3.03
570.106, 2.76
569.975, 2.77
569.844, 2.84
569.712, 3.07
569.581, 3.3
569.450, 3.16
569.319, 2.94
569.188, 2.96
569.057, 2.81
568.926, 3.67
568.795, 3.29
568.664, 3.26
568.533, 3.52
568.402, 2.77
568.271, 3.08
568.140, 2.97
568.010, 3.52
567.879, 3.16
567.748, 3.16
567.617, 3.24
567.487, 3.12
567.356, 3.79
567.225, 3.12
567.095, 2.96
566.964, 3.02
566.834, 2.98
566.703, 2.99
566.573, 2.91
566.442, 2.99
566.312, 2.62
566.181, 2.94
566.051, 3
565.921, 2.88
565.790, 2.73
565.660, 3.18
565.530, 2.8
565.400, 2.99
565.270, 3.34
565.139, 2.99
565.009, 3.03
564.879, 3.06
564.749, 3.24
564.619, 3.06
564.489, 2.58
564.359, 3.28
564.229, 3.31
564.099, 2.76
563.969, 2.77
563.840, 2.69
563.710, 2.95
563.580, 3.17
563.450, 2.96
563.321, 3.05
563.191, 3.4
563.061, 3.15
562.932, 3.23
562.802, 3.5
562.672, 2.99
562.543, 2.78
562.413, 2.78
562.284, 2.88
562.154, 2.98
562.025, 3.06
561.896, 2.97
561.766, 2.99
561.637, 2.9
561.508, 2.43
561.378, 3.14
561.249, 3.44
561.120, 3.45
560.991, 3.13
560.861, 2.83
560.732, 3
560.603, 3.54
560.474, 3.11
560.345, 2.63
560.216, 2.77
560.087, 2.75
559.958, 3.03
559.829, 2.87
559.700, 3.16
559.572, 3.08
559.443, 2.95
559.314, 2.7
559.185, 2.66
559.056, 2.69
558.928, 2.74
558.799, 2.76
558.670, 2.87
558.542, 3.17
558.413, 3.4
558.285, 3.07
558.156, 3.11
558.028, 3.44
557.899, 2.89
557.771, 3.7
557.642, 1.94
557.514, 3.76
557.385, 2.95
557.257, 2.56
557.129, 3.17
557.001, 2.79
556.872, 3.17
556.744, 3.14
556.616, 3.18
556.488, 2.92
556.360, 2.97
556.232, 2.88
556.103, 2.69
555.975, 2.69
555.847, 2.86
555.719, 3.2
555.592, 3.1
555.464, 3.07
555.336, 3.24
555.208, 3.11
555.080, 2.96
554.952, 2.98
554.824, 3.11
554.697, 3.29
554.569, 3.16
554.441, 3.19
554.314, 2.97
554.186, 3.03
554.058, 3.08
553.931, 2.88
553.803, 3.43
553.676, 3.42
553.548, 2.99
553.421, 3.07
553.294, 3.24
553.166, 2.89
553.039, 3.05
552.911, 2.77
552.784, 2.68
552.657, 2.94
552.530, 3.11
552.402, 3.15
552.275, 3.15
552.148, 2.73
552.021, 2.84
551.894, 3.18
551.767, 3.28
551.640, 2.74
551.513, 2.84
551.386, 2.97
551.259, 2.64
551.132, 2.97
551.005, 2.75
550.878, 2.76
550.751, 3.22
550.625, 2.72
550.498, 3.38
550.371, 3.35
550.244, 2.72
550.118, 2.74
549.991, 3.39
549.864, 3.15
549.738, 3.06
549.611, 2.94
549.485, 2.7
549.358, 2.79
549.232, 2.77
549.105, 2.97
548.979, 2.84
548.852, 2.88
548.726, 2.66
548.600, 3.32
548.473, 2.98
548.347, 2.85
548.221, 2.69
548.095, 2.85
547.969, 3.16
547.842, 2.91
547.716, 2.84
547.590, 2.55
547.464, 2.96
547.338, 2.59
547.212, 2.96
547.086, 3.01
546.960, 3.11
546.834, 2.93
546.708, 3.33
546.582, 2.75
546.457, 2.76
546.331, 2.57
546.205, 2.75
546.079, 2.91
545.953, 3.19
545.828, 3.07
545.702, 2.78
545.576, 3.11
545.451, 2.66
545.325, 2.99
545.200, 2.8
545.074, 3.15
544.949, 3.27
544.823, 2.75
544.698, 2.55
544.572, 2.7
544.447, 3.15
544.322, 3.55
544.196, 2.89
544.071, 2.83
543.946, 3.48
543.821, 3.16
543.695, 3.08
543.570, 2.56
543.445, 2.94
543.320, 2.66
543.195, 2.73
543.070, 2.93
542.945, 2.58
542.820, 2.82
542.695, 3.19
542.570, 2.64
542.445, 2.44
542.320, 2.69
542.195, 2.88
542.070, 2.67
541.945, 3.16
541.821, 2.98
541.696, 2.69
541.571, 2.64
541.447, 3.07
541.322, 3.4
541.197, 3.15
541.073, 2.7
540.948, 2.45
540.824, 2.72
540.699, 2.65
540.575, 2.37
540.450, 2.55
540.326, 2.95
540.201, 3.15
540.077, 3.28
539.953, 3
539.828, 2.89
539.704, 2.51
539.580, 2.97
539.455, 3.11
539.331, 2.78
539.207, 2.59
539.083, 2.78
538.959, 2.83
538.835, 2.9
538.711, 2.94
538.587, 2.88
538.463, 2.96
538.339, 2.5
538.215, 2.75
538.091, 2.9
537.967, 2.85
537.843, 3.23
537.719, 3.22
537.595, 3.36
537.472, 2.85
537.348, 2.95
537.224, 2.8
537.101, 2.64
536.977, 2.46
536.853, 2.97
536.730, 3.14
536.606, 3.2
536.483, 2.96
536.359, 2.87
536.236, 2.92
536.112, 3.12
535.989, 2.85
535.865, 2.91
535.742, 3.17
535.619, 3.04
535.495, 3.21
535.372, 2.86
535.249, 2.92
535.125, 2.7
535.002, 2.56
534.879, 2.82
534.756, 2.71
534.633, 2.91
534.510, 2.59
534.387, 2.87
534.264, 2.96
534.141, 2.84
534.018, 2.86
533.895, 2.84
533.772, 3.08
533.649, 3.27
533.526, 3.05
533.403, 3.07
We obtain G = 566.573 nm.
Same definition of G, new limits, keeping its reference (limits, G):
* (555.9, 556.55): 555.975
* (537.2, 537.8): 537.224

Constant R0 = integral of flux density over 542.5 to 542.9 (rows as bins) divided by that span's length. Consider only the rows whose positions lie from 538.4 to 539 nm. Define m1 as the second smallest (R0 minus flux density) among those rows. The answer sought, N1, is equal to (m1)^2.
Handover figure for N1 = 0.01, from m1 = -0.08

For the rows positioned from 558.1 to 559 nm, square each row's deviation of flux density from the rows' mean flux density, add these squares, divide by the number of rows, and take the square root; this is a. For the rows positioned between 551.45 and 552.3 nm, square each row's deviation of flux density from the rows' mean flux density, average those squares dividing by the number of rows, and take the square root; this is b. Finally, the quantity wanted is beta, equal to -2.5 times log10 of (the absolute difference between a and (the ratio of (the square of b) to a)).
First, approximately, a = 0.222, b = 0.21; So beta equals 4.3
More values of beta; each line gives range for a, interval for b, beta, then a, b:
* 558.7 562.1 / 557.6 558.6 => 0.4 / 0.262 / 0.50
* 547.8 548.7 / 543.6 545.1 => 1.5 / 0.196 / 0.30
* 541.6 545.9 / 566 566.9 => 1.7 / 0.264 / 0.13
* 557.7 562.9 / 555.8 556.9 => 2.0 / 0.279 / 0.18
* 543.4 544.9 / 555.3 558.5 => 2.5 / 0.312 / 0.36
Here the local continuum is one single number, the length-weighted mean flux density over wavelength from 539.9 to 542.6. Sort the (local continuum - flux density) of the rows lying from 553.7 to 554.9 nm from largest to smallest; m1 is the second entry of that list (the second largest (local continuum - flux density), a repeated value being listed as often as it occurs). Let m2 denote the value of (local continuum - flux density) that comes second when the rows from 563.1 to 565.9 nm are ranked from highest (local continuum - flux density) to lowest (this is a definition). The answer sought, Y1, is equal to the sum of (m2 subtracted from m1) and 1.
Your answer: 0.72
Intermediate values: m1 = -0.14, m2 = 0.14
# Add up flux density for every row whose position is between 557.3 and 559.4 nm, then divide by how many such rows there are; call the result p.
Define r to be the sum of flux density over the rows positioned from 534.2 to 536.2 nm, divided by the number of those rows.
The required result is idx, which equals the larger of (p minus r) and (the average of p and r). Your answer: 2.94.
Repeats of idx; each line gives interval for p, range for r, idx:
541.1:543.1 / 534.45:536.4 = 2.88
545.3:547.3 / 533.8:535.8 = 2.90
